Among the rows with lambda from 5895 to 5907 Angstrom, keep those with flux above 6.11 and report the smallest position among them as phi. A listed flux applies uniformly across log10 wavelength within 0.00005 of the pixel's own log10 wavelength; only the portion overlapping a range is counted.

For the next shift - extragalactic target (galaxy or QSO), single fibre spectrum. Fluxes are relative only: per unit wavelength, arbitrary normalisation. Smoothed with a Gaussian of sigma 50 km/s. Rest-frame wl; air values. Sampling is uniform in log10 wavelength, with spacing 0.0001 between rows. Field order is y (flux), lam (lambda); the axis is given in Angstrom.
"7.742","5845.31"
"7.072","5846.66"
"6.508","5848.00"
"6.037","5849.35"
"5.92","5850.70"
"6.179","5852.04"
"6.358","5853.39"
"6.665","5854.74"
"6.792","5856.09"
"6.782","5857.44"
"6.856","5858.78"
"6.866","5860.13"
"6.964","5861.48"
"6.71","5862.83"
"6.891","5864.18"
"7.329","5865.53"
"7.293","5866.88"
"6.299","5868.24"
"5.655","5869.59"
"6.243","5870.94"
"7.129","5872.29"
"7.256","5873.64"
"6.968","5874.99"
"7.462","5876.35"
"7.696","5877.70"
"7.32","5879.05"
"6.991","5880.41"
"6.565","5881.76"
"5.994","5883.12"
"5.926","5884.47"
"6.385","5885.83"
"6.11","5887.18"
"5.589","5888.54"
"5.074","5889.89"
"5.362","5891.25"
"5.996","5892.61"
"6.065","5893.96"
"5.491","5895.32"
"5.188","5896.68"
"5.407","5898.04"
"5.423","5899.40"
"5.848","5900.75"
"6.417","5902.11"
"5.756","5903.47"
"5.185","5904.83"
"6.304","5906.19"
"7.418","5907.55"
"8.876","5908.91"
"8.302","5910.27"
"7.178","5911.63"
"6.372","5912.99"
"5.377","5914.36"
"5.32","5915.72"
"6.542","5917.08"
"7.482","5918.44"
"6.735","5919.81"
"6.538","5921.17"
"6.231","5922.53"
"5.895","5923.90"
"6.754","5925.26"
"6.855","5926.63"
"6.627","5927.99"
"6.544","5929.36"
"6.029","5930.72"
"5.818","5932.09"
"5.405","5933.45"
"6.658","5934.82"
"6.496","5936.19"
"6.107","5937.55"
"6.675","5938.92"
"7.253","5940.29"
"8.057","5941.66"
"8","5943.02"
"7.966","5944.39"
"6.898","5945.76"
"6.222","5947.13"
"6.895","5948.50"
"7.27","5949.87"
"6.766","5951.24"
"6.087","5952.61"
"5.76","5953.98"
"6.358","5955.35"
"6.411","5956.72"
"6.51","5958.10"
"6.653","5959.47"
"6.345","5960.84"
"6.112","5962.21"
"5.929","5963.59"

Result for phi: 5902.11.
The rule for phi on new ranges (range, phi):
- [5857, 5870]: 5857.44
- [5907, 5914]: 5907.55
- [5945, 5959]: 5945.76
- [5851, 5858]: 5852.04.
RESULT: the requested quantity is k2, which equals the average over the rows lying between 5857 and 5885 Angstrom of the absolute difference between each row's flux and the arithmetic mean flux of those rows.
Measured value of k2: 0.42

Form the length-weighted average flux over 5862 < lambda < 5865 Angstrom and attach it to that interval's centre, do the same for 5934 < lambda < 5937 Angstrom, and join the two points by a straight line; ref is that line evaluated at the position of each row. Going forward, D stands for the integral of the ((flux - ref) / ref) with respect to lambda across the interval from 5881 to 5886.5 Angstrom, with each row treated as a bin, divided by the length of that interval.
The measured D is -0.08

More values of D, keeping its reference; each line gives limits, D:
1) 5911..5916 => -0.08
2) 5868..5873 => -0.07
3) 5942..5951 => 0.12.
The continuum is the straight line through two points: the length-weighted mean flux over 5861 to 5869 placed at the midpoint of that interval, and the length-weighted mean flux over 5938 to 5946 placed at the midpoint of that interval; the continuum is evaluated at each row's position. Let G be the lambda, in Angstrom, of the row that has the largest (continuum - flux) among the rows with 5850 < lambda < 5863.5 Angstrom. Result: 5850.70 Angstrom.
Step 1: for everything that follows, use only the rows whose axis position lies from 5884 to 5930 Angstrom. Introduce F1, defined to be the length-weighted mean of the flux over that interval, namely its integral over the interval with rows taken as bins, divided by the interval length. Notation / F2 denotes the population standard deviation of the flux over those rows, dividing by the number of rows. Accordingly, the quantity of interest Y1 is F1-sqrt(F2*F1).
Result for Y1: 3.93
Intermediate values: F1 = 6.25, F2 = 0.86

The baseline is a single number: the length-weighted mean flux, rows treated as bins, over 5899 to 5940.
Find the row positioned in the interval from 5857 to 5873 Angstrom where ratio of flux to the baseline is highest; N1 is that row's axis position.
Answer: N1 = 5865.53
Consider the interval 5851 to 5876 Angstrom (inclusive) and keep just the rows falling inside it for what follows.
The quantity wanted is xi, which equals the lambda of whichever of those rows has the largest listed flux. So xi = 5865.53 Angstrom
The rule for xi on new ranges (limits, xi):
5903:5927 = 5908.91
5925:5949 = 5941.66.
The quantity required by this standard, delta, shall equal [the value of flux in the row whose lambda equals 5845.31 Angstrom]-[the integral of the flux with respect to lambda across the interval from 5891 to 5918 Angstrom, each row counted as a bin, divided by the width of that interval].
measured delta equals 1.5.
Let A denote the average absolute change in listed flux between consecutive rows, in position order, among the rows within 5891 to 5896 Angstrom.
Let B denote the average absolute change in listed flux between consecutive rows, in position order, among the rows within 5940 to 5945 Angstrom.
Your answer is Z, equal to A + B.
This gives 0.7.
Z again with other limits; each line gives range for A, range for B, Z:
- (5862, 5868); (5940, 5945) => 0.5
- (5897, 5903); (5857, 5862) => 0.4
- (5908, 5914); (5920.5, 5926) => 1.3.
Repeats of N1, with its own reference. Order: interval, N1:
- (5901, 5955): 5908.91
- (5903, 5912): 5908.91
